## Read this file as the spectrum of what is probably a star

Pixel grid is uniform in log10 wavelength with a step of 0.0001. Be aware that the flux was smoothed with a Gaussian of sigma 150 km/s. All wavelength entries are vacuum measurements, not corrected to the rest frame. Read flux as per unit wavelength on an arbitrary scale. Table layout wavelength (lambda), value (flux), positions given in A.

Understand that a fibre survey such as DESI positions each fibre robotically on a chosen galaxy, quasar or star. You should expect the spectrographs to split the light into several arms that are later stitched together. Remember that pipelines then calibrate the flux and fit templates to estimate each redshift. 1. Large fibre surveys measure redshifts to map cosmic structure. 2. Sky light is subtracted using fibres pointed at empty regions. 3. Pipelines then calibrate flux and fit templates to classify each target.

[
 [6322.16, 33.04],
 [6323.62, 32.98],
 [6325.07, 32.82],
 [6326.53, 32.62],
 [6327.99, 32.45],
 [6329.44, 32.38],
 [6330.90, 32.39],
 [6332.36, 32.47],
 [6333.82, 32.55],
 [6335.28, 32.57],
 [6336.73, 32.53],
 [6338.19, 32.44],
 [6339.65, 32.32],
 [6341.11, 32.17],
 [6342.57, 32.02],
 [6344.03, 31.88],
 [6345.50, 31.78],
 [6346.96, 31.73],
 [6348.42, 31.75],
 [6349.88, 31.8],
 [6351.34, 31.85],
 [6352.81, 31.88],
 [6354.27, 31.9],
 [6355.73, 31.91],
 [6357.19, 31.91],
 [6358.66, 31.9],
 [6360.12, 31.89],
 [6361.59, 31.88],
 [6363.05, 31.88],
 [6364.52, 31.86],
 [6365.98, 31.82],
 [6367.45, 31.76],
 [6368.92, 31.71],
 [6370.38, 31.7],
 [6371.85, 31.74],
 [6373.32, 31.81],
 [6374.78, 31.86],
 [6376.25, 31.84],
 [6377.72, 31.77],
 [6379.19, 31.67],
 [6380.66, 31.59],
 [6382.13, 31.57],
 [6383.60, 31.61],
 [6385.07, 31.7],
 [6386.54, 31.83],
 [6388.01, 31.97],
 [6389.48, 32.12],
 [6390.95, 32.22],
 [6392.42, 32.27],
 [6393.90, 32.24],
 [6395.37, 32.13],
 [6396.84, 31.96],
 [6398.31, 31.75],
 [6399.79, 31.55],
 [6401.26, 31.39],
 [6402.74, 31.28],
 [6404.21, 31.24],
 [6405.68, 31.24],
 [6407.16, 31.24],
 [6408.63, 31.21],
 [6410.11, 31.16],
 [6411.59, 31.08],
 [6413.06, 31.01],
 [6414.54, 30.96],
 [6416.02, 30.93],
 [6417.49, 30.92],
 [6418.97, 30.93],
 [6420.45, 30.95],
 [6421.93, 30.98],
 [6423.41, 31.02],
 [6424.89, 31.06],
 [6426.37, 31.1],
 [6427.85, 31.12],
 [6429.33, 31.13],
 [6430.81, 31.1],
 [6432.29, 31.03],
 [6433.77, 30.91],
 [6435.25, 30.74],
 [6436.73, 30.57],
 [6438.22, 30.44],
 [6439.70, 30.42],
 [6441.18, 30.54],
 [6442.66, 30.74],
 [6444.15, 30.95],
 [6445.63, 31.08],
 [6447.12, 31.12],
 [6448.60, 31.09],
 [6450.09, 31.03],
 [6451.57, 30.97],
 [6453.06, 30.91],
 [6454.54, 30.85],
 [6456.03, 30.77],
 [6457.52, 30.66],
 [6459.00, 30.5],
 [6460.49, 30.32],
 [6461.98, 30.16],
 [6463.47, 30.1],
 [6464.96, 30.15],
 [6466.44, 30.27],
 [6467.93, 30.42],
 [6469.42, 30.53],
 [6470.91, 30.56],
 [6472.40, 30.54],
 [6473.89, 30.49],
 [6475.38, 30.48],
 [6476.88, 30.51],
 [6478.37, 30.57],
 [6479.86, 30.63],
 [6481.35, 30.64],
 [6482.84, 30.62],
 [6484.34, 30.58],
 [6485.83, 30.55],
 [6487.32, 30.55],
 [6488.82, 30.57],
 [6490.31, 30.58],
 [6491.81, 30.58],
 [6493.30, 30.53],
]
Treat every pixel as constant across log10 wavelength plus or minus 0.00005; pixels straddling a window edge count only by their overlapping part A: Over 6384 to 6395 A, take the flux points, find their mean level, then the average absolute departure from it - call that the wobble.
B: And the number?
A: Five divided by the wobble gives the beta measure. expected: 27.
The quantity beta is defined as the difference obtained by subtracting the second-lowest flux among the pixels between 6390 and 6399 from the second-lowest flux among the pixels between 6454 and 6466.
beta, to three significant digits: -1.81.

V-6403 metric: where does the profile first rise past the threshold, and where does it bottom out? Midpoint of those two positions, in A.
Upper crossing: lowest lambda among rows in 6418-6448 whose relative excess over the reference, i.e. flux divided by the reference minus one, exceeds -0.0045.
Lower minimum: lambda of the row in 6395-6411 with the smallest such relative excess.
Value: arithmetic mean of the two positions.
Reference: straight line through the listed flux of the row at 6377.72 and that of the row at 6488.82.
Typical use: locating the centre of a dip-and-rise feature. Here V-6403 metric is 6419.0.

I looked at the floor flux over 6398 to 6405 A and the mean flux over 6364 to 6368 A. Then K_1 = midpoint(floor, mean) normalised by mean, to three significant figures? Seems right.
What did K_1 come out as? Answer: 0.991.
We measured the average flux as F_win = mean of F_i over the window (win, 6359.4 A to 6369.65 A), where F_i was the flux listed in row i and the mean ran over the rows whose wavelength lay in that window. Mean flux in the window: 31.8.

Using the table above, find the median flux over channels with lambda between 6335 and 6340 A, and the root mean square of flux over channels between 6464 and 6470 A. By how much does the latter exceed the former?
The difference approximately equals -2.1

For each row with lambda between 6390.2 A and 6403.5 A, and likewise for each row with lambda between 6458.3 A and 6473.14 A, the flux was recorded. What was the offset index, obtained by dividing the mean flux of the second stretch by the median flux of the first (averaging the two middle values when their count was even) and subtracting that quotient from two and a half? 1.55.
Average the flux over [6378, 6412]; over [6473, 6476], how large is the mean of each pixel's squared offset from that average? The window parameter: 1.4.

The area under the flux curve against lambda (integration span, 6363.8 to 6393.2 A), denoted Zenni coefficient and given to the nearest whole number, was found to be 935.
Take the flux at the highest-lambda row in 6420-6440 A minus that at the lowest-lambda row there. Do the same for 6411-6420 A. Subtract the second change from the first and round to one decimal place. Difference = -0.4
